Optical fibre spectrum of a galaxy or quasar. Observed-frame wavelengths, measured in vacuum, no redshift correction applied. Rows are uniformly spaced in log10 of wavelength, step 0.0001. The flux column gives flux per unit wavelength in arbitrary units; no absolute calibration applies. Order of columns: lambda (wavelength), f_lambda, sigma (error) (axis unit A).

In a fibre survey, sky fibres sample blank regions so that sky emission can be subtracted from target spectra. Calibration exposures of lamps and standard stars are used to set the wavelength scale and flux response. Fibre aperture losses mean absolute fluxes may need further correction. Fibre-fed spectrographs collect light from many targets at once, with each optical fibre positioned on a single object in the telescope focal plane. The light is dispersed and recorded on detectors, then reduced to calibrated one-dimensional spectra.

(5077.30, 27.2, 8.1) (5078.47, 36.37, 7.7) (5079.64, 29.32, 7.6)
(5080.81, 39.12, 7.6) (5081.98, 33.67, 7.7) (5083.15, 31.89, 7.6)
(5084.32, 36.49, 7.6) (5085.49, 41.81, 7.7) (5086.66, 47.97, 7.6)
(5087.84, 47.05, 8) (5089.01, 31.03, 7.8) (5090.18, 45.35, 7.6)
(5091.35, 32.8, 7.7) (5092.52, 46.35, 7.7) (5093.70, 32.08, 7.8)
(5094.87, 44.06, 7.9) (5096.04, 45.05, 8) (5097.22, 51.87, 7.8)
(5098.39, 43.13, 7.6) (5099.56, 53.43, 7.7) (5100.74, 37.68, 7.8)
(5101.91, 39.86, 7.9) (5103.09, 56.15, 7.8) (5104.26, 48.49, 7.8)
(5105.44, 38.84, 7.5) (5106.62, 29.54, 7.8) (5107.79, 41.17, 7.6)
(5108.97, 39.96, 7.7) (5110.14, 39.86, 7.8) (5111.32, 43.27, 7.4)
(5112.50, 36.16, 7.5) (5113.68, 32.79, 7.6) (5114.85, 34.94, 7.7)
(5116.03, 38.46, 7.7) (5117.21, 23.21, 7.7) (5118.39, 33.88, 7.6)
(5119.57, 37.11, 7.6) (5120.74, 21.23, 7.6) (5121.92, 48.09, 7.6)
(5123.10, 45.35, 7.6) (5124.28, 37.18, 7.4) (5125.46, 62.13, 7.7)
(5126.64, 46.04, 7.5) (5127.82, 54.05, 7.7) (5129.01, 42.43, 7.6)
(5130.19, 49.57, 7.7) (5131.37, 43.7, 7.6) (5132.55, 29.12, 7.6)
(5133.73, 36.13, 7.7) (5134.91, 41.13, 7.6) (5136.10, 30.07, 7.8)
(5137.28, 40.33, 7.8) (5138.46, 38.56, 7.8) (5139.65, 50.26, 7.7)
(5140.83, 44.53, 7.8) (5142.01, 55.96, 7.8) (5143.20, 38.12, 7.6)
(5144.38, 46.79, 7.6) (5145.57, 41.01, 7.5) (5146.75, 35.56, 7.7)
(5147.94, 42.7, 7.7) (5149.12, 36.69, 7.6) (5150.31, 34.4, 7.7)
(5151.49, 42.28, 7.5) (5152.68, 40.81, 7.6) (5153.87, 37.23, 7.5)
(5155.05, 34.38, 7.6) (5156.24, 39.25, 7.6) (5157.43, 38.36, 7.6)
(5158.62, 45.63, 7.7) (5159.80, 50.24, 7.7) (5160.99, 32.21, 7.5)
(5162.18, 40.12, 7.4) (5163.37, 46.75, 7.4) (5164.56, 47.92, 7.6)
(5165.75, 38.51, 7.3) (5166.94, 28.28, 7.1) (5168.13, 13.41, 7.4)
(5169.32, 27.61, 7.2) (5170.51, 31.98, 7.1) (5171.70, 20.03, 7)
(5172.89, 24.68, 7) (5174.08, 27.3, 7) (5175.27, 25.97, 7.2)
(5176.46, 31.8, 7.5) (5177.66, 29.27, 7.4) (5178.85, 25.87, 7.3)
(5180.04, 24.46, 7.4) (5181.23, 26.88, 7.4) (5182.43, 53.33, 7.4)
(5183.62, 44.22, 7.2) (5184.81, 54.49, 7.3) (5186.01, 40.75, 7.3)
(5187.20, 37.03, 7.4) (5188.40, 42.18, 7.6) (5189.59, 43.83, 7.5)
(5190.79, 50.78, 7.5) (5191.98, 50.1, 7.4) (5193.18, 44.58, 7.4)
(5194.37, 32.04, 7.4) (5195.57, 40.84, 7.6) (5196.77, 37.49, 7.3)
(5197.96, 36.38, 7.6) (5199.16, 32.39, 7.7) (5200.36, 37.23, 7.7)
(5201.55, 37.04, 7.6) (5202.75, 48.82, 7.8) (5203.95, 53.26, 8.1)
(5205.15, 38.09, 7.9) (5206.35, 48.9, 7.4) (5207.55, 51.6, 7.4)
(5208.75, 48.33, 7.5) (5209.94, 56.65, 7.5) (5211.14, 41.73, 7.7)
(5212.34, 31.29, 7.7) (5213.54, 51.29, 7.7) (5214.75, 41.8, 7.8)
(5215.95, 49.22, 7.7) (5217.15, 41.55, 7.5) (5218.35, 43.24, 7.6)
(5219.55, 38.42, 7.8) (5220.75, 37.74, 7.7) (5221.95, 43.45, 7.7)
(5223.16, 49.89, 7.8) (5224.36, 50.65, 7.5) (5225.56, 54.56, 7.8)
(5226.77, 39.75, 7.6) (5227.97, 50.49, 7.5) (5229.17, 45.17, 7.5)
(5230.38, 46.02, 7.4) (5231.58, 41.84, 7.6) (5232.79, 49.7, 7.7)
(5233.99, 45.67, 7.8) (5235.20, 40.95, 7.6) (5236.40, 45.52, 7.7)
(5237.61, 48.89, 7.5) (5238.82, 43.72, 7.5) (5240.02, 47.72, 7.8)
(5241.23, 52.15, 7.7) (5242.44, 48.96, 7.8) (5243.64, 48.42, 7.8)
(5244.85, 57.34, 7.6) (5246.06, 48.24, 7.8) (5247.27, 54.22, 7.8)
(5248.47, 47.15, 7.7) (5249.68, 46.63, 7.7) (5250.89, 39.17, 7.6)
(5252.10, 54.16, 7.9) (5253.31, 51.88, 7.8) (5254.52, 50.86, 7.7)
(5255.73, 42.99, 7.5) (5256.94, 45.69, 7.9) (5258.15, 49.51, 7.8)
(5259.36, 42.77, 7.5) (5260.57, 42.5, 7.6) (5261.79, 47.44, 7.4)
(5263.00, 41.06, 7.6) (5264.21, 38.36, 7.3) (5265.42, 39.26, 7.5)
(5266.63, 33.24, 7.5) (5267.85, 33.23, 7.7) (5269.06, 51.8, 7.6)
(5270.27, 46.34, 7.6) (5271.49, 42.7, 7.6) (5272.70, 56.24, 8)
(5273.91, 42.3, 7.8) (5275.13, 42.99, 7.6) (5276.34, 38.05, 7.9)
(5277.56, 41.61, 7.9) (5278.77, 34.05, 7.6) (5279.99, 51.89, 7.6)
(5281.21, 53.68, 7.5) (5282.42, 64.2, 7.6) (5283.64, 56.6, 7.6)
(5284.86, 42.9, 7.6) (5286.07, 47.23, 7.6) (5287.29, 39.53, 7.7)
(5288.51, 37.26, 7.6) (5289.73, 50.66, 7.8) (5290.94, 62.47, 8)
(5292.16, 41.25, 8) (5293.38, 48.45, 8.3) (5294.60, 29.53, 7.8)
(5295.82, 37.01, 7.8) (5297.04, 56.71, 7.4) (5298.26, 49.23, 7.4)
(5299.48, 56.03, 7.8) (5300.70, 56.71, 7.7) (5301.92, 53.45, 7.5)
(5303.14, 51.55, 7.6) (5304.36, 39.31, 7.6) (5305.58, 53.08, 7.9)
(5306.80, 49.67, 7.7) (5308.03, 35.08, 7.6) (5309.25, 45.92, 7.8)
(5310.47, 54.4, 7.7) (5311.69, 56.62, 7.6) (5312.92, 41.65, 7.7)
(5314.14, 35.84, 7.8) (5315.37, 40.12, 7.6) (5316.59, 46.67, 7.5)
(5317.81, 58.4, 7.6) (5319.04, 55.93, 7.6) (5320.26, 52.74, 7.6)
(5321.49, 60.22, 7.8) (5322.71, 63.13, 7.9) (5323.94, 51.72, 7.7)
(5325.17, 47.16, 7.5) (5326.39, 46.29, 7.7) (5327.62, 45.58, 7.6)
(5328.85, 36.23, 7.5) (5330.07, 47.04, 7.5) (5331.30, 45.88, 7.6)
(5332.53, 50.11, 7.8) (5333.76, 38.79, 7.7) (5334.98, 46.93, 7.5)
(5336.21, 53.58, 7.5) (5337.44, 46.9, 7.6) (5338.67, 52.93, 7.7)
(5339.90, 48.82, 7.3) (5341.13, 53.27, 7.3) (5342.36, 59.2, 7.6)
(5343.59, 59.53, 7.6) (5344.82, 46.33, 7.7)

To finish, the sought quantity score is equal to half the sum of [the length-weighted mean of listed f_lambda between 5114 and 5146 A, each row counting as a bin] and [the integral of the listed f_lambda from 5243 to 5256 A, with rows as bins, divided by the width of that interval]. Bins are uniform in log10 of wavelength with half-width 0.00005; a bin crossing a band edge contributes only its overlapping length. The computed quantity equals 45.2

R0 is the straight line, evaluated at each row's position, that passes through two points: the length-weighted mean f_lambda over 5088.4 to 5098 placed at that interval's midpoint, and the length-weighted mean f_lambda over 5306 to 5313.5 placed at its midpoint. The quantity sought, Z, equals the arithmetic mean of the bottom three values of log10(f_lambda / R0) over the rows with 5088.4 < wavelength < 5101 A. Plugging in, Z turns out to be -0.109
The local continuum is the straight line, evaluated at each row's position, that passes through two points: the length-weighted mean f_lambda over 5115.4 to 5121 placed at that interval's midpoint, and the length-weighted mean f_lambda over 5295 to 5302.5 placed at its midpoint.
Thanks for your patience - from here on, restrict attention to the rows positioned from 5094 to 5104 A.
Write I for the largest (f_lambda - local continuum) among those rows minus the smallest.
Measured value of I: 18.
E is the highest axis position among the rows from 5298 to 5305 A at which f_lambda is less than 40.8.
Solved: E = 5304.36 A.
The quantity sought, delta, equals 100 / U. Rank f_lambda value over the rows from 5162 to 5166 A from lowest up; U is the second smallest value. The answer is 2.49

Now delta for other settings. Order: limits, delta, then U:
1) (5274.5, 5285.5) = 2.63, 38.05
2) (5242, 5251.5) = 2.14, 46.63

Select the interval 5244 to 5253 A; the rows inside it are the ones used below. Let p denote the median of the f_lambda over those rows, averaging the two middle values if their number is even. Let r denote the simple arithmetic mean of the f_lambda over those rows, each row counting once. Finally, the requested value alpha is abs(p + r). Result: 98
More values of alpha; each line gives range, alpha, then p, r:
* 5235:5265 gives 94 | 47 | 47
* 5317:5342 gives 100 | 49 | 50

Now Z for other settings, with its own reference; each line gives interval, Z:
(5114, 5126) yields -0.215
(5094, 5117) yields -0.110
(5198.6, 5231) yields -0.122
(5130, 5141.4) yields -0.127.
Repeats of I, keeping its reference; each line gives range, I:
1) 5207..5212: 15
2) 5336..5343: 12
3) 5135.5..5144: 25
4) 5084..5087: 11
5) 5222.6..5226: 4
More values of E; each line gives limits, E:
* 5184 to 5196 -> 5194.37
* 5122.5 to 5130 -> 5124.28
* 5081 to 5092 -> 5091.35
